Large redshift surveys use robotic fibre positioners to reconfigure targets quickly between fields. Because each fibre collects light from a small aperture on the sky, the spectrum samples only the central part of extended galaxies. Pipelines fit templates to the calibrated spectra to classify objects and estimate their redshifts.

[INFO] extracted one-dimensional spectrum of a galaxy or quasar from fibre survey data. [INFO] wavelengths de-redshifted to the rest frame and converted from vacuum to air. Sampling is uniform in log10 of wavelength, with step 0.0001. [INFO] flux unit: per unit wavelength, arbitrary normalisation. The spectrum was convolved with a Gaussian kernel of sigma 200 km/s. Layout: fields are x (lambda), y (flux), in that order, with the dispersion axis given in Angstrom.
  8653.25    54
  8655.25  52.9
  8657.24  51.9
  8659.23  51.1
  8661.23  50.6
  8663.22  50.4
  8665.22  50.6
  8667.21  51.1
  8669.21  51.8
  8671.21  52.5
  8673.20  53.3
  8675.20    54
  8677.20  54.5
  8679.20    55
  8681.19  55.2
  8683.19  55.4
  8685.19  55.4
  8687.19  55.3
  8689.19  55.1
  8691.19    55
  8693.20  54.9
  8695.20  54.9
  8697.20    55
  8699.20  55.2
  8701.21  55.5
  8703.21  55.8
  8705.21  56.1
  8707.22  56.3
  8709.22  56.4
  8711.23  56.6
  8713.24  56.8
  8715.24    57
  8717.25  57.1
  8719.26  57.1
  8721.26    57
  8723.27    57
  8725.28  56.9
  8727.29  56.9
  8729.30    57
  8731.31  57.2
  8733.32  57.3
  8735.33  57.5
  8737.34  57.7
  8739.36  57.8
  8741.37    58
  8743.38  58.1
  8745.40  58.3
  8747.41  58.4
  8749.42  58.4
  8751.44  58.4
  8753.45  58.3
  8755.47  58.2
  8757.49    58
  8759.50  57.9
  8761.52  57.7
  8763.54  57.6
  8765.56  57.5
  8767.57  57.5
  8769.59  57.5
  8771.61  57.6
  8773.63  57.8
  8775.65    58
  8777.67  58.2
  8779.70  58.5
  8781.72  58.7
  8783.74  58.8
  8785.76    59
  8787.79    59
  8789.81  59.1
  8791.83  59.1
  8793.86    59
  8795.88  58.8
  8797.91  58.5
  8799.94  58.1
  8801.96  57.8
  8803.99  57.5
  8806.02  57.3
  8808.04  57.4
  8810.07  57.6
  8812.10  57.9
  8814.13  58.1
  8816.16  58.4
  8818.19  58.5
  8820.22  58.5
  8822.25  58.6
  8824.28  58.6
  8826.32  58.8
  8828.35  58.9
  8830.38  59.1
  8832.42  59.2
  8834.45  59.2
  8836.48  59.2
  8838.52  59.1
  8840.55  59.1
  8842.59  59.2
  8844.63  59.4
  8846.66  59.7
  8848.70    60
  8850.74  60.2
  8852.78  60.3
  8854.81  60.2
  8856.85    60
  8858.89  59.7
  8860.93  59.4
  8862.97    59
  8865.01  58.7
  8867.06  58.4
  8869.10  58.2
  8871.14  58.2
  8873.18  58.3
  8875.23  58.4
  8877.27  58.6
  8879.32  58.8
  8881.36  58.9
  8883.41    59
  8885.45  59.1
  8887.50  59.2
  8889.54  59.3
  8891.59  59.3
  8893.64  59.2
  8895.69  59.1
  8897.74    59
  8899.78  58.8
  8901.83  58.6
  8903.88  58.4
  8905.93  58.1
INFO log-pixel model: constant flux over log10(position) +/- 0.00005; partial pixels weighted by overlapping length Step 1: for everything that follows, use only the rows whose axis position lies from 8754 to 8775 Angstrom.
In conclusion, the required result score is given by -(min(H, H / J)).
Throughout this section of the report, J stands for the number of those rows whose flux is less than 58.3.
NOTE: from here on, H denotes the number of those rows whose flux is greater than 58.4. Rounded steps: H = 0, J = 10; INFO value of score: 0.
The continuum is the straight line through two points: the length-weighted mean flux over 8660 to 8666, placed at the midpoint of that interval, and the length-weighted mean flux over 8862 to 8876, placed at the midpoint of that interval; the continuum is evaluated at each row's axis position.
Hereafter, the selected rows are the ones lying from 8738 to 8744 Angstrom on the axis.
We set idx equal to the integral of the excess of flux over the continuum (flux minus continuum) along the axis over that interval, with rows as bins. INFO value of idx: 27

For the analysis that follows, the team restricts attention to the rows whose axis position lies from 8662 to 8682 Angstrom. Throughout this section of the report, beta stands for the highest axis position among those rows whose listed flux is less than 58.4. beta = 8681.19 Angstrom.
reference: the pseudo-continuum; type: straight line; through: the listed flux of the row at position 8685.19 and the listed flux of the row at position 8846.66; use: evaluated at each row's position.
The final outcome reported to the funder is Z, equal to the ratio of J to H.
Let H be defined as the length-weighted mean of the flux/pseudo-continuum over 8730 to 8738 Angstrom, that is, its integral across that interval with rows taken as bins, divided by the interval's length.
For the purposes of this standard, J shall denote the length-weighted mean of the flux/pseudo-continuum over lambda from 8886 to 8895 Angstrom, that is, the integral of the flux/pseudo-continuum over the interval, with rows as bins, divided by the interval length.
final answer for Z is 0.96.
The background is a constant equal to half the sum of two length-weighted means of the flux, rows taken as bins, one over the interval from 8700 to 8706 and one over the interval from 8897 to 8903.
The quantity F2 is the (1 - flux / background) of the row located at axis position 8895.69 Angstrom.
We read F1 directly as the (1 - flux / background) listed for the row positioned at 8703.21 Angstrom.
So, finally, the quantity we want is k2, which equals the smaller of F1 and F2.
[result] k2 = -0.031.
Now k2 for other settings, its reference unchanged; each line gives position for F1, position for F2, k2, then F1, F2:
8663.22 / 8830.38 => -0.031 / 0.121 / -0.03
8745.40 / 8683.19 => -0.017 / -0.017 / 0.03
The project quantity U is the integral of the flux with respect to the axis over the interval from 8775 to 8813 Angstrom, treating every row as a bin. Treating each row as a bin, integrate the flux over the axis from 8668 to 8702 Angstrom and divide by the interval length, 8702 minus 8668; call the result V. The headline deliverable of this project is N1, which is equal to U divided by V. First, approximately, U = 2217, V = 55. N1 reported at 41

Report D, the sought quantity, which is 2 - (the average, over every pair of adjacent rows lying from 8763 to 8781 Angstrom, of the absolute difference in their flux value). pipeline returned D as 1.86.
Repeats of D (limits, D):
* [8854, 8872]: 1.75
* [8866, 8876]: 1.90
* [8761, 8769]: 1.93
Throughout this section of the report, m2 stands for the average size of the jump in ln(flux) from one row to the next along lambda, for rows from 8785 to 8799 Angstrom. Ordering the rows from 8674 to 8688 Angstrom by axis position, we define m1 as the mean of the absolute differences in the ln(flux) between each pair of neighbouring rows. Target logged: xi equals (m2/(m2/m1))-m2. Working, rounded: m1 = 0.0046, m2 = 0.0020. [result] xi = 0.0026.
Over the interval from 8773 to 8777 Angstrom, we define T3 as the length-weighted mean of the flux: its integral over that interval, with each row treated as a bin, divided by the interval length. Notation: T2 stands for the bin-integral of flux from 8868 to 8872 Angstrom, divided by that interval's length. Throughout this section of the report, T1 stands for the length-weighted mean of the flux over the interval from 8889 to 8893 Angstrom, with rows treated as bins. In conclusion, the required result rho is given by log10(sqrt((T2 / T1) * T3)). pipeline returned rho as 0.878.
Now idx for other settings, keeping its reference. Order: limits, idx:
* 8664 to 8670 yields 3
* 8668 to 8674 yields 10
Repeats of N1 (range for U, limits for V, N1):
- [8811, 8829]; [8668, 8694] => 19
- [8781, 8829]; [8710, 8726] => 49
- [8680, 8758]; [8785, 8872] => 75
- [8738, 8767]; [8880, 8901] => 28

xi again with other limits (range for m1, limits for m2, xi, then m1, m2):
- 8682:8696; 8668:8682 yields -0.0091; 0.0015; 0.0106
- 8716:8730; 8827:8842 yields -0.0003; 0.0009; 0.0011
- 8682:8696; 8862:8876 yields -0.0013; 0.0015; 0.0028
